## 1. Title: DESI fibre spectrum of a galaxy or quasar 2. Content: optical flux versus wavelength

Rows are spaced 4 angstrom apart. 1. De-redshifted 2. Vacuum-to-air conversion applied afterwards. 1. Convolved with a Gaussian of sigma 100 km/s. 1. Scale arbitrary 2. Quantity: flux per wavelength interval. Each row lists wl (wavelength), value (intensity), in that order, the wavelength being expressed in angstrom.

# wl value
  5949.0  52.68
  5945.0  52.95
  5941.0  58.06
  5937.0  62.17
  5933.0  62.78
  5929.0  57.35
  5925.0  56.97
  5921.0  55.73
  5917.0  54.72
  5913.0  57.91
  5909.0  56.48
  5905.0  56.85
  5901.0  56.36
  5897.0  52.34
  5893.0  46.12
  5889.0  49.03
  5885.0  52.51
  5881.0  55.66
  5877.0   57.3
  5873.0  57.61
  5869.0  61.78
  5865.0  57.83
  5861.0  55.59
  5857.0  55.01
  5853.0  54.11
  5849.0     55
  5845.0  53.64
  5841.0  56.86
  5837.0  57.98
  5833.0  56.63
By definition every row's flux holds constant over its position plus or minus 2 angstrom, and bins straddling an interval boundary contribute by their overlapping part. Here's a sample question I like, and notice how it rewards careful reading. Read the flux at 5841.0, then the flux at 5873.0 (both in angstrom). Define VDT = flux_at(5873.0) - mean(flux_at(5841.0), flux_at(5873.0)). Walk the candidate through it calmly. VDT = 0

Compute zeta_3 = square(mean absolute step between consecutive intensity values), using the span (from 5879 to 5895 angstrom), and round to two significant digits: 10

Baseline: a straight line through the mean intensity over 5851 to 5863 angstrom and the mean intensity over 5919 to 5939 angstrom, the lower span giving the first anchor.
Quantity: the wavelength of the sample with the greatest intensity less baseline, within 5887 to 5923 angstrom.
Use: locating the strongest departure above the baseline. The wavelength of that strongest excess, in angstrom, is 5913.0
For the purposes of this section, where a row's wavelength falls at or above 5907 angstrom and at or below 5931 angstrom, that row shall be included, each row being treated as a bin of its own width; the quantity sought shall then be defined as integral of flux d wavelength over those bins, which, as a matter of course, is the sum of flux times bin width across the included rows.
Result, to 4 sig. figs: 1357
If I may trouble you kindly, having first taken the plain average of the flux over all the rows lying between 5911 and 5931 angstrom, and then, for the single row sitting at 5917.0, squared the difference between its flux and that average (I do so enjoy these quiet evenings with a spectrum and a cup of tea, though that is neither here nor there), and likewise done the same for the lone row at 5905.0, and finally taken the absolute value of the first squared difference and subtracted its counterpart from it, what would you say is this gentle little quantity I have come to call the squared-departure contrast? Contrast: 3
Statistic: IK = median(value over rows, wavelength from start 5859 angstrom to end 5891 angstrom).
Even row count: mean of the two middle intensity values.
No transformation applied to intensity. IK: 56.5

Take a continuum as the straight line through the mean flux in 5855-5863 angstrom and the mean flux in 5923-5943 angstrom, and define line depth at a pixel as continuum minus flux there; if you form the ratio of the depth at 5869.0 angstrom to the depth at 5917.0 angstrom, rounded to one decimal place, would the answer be -1.5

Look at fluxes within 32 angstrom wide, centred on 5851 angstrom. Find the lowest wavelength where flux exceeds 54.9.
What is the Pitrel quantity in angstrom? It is 5837.0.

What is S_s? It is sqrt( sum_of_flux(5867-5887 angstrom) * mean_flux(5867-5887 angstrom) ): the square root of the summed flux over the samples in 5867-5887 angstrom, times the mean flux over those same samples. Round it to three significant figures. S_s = 127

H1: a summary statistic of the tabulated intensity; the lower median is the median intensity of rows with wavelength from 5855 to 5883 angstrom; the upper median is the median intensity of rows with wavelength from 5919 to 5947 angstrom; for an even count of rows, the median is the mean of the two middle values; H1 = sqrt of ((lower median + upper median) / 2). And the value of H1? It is 7.57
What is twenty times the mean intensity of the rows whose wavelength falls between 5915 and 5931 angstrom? 1124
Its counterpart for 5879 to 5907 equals 1054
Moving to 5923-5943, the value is 1189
